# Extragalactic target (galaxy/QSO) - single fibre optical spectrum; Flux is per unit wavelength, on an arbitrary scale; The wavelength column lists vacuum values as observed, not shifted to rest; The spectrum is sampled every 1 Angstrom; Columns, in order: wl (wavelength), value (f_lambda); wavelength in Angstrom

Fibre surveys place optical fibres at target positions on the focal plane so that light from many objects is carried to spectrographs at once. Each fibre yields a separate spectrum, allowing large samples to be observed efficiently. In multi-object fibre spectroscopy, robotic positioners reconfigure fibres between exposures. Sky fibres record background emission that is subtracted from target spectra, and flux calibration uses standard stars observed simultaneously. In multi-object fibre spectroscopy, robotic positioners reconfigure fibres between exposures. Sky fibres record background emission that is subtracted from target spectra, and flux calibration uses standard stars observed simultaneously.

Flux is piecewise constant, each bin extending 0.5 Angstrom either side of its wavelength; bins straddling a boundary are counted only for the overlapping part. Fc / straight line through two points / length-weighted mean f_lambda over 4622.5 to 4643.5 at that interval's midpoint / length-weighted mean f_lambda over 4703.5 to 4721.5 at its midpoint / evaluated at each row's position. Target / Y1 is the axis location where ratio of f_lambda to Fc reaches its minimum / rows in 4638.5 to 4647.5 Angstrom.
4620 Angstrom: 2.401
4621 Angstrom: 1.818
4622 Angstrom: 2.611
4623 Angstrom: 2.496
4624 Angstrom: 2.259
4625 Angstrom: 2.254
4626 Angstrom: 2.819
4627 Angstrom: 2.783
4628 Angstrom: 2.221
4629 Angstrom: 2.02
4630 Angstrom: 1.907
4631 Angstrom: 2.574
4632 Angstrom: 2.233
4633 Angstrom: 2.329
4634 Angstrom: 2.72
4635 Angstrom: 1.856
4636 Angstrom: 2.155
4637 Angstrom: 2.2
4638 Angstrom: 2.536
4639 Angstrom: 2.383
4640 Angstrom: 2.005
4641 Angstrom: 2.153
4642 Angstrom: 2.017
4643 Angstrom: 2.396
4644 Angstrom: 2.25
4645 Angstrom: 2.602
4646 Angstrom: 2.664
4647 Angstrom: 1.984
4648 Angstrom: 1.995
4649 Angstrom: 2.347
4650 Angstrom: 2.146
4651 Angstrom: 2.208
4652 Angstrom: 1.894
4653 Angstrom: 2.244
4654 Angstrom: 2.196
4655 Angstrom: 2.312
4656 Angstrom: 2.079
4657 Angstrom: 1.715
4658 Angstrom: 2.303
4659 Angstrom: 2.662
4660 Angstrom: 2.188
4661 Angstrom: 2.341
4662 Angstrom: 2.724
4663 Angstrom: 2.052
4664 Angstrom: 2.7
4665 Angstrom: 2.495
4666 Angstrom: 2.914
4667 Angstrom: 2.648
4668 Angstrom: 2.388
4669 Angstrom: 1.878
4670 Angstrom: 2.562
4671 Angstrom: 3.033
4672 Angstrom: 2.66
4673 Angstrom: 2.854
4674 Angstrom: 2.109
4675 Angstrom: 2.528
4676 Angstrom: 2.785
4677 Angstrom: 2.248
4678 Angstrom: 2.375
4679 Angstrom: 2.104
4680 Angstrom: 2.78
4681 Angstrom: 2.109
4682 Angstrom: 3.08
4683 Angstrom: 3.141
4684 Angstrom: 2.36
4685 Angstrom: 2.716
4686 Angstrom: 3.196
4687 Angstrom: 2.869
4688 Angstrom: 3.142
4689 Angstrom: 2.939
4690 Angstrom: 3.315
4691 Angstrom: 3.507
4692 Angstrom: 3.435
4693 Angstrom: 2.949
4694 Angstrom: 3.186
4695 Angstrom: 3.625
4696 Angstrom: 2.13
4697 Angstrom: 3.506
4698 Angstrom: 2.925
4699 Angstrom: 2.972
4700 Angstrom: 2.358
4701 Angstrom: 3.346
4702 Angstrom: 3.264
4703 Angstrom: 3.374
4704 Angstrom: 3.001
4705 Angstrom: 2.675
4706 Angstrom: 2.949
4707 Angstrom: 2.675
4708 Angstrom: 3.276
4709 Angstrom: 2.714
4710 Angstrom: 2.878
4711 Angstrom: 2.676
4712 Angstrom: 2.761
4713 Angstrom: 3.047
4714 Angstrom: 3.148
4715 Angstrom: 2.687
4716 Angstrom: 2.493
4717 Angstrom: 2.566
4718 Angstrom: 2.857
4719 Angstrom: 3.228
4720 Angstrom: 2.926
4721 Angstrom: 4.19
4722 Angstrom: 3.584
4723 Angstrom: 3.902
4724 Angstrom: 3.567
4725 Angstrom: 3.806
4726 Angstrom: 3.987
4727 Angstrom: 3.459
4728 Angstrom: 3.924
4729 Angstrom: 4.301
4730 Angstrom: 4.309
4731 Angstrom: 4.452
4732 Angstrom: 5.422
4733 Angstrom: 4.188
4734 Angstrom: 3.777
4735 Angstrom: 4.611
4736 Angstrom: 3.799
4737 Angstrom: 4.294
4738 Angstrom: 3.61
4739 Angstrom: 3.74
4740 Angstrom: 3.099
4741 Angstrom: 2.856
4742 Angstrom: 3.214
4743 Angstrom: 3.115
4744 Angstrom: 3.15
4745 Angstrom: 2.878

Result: 4647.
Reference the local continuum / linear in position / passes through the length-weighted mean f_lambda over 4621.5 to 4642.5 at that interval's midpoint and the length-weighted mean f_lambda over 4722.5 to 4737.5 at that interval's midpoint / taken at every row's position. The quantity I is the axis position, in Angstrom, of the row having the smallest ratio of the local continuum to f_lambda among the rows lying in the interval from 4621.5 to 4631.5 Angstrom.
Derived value 4626 Angstrom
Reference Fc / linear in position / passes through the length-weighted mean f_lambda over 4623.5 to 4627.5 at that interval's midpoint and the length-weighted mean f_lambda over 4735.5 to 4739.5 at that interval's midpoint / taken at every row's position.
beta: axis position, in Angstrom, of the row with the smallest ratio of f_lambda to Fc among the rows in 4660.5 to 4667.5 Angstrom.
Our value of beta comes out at 4663 Angstrom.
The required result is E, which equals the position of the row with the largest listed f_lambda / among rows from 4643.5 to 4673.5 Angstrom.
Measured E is 4671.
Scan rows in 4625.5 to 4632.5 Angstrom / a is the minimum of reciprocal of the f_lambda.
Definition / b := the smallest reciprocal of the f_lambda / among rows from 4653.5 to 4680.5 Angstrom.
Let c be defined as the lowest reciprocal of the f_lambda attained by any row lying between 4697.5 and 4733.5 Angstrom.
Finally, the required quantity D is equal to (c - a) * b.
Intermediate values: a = 0.35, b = 0.33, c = 0.18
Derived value -0.056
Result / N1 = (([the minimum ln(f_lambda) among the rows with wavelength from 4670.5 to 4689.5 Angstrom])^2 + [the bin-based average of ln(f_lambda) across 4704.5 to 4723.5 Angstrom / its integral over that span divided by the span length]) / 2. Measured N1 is 0.82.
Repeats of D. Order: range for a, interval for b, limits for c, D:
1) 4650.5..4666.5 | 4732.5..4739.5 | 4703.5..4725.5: -0.023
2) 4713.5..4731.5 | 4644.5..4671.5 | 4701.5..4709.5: 0.024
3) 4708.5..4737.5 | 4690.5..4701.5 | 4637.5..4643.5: 0.058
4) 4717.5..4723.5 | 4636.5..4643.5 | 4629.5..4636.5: 0.051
